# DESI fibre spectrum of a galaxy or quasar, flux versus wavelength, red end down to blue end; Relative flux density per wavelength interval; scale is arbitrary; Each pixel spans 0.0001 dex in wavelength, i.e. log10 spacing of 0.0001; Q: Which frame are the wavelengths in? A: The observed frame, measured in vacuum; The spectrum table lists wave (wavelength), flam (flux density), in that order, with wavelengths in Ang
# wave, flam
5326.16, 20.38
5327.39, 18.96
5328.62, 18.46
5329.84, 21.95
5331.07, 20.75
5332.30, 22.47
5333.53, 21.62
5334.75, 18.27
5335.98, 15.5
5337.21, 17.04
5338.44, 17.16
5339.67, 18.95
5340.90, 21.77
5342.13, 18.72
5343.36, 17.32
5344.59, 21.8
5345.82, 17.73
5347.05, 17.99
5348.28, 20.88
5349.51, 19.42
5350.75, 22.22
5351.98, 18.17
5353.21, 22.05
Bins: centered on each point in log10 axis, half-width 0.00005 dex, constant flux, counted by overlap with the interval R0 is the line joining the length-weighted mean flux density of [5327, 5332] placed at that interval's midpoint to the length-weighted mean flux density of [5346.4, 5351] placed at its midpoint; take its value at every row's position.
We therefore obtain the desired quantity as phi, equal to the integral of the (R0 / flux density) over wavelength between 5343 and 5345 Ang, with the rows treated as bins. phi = 2.1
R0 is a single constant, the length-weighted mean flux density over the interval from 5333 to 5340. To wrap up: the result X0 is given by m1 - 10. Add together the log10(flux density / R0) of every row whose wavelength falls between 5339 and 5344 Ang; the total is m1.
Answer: -9.90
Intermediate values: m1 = 0.10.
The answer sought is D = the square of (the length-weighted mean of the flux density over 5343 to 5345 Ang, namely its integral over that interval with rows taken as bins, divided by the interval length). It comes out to 385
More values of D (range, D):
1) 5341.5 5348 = 355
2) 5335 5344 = 327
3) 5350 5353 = 416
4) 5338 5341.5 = 376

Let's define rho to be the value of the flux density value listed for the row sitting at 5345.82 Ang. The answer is 17.73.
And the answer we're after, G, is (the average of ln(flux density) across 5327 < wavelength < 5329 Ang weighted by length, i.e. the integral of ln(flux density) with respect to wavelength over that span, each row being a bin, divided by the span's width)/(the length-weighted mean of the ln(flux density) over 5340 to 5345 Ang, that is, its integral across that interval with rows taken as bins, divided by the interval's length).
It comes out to 0.98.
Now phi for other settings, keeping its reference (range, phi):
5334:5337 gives 3.6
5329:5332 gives 2.9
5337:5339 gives 2.3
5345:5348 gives 3.3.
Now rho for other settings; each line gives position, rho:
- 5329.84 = 21.95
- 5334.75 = 18.27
